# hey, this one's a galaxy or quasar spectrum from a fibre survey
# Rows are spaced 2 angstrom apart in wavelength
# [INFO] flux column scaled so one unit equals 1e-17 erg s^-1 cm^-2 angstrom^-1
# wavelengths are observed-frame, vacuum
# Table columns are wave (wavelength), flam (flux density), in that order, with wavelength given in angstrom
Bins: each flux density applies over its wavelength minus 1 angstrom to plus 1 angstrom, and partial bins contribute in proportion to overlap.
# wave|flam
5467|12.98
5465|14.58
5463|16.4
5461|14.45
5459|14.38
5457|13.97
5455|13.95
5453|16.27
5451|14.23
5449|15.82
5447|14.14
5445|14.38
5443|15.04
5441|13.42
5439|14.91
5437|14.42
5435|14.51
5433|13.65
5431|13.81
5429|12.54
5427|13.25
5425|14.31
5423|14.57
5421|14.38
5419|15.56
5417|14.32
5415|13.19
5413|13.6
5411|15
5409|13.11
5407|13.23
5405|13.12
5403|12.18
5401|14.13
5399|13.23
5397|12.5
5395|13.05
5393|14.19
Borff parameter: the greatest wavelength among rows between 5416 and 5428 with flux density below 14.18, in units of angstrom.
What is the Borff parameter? 5427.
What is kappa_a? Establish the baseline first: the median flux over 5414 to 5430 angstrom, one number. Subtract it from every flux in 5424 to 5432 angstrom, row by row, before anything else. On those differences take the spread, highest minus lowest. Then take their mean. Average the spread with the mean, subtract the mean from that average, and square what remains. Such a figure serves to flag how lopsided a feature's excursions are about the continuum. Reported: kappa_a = 1.7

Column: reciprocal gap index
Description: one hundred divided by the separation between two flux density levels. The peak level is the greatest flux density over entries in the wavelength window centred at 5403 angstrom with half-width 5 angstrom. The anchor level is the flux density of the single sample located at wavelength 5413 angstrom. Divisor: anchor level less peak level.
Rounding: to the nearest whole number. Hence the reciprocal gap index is -189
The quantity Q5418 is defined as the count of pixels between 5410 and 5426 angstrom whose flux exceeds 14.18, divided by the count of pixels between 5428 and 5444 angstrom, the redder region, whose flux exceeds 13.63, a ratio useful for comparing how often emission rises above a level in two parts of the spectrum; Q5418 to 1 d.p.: 1.0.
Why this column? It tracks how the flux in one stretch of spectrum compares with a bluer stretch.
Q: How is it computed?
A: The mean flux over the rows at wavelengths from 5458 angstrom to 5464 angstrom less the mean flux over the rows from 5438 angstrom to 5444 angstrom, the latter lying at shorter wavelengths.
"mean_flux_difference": 0.62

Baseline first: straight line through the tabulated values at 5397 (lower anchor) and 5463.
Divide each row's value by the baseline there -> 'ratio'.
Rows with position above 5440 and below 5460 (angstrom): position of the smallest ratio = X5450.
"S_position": 5457 angstrom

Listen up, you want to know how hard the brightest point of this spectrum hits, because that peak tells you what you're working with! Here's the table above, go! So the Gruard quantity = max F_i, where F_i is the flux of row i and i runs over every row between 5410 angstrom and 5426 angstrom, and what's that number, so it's 15.56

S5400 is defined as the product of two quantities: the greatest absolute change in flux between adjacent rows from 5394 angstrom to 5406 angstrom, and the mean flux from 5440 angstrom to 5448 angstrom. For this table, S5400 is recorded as 28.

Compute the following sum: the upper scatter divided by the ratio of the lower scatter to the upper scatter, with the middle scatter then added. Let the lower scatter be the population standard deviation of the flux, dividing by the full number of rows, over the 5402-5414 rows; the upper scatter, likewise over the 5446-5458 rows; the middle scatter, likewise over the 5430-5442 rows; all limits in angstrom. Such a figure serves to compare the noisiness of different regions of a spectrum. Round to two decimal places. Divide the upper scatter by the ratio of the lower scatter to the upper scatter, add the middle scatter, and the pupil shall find 1.58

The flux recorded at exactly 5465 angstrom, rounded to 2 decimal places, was 14.58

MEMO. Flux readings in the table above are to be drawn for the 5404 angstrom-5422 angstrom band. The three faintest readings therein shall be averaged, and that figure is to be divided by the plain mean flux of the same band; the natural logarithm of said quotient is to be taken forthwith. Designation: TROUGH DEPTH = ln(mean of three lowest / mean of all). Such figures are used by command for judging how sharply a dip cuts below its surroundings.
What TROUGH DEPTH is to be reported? -0.06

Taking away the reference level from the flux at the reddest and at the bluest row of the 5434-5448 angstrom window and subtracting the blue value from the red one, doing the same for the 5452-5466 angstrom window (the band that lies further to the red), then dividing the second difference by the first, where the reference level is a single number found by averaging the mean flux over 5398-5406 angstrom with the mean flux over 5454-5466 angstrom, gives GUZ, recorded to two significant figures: 4.6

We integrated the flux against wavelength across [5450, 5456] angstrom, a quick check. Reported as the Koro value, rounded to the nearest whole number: 89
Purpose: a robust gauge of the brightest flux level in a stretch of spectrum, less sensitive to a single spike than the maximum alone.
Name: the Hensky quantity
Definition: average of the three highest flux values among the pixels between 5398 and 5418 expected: 14.5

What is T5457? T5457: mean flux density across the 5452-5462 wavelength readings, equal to 14.6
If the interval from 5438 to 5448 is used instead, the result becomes 14.4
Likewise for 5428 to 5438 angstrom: 13.8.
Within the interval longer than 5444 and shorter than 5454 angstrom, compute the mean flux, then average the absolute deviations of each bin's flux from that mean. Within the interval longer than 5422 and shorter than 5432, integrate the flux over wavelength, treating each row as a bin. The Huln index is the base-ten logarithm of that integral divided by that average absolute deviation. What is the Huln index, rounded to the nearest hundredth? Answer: 2.20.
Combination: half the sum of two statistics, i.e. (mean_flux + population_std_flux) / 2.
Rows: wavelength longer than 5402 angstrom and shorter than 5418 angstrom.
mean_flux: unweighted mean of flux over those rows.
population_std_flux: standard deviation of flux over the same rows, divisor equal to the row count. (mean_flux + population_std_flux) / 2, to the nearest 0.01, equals 7.13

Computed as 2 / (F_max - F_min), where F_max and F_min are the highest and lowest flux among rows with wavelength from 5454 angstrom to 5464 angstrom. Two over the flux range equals 0.8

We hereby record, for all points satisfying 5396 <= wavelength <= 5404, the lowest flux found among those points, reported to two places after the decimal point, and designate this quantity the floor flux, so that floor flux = 12.18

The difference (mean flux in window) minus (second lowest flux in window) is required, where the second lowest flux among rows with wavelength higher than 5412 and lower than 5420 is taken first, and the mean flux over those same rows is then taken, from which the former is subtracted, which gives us 0.57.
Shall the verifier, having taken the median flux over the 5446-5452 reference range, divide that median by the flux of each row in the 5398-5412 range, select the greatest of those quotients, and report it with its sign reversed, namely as -1.17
